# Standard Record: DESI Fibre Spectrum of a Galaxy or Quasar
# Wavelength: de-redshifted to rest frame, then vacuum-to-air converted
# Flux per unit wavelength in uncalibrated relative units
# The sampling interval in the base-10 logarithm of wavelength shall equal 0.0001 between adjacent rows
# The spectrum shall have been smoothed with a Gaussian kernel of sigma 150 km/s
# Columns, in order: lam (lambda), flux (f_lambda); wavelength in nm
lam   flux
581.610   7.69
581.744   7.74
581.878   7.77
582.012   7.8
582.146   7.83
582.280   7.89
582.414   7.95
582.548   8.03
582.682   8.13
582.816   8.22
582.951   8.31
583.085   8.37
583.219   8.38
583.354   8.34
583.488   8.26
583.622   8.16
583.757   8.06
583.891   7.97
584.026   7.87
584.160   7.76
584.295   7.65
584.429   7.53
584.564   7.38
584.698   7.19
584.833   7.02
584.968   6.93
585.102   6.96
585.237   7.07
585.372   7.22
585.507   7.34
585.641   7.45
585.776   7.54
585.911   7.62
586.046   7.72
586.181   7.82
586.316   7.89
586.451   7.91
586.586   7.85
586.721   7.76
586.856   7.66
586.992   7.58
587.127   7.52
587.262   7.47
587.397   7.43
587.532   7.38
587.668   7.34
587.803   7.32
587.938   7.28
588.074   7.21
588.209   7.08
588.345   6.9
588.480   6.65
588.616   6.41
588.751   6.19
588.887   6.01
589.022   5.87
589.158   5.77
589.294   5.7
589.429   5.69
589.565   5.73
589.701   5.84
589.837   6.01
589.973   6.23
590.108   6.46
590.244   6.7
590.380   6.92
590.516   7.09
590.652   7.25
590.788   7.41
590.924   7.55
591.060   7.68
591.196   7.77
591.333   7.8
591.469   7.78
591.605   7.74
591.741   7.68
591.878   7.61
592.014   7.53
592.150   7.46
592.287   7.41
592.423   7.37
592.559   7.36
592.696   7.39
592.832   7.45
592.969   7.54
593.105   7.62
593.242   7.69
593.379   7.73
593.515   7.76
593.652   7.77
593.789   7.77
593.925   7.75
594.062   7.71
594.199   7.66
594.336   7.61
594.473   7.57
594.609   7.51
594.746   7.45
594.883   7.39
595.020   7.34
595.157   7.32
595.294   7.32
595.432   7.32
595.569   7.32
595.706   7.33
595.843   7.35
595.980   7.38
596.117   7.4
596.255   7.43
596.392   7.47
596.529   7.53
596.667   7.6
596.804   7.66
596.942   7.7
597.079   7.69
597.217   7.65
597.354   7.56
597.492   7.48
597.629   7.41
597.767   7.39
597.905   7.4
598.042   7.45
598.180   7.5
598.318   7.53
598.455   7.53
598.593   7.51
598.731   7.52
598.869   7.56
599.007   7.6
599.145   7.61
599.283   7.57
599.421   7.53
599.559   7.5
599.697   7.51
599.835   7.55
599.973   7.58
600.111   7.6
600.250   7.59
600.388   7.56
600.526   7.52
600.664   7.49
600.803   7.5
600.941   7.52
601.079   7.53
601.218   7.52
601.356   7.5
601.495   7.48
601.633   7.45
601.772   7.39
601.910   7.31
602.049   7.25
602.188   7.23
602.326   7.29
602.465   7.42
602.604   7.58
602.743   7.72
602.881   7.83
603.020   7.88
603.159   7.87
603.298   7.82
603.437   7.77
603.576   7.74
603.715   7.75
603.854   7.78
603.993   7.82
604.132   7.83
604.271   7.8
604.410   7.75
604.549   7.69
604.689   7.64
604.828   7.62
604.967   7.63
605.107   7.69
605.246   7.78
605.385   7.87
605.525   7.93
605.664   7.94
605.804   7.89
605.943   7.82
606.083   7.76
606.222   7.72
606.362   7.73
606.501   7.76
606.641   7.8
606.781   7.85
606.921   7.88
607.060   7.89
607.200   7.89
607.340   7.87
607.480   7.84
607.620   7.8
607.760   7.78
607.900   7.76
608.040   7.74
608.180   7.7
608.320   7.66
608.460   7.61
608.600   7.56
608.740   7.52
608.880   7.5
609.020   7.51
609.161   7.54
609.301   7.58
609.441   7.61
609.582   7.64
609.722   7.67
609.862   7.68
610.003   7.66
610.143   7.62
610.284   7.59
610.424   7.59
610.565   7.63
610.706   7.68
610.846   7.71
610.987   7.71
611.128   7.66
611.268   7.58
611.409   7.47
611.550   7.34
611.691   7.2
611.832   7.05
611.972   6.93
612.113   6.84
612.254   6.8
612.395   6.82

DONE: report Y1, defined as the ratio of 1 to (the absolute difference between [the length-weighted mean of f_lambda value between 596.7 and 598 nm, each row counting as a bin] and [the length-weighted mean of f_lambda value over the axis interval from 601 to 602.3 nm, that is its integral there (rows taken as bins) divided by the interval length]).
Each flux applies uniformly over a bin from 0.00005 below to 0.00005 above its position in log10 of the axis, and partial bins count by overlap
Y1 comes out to 7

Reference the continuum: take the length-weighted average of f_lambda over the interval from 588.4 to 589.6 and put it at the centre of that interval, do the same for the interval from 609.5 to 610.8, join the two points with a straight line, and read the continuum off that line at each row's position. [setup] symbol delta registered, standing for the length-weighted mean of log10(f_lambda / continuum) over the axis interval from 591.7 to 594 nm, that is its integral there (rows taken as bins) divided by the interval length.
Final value 0.08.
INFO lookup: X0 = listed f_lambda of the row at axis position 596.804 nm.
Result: 7.66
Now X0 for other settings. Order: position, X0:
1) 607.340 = 7.87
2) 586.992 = 7.58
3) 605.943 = 7.82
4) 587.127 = 7.52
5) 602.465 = 7.42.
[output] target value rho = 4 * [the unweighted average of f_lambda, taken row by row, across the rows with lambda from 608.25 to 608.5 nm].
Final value 30.5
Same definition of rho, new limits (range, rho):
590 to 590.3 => 26.3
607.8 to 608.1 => 31.0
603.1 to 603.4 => 31.4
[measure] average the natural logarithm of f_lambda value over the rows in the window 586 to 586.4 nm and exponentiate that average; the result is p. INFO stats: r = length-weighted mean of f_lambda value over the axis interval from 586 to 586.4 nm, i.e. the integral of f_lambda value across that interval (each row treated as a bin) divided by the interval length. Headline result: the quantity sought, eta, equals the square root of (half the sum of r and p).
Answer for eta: 2.80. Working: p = 7.81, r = 7.82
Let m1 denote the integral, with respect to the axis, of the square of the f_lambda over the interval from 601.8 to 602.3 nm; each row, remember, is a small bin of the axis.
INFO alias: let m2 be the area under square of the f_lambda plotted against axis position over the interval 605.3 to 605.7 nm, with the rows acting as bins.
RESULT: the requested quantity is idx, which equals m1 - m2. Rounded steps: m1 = 26.5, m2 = 25.0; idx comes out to 1.5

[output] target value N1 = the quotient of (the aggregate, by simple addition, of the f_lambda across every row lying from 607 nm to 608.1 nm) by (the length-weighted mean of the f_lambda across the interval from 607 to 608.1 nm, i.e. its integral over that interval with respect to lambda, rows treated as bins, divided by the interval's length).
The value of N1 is 8.01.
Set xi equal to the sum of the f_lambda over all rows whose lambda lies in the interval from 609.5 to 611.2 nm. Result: 91.8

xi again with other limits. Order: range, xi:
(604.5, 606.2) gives 93.3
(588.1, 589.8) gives 73.8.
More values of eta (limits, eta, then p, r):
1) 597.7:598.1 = 2.72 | 7.41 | 7.42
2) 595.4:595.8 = 2.71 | 7.32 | 7.33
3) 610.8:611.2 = 2.77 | 7.69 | 7.69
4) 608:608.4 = 2.77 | 7.70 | 7.70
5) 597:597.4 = 2.76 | 7.63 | 7.65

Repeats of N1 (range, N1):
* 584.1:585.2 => 8.01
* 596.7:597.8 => 7.99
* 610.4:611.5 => 8.01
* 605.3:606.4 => 8.00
